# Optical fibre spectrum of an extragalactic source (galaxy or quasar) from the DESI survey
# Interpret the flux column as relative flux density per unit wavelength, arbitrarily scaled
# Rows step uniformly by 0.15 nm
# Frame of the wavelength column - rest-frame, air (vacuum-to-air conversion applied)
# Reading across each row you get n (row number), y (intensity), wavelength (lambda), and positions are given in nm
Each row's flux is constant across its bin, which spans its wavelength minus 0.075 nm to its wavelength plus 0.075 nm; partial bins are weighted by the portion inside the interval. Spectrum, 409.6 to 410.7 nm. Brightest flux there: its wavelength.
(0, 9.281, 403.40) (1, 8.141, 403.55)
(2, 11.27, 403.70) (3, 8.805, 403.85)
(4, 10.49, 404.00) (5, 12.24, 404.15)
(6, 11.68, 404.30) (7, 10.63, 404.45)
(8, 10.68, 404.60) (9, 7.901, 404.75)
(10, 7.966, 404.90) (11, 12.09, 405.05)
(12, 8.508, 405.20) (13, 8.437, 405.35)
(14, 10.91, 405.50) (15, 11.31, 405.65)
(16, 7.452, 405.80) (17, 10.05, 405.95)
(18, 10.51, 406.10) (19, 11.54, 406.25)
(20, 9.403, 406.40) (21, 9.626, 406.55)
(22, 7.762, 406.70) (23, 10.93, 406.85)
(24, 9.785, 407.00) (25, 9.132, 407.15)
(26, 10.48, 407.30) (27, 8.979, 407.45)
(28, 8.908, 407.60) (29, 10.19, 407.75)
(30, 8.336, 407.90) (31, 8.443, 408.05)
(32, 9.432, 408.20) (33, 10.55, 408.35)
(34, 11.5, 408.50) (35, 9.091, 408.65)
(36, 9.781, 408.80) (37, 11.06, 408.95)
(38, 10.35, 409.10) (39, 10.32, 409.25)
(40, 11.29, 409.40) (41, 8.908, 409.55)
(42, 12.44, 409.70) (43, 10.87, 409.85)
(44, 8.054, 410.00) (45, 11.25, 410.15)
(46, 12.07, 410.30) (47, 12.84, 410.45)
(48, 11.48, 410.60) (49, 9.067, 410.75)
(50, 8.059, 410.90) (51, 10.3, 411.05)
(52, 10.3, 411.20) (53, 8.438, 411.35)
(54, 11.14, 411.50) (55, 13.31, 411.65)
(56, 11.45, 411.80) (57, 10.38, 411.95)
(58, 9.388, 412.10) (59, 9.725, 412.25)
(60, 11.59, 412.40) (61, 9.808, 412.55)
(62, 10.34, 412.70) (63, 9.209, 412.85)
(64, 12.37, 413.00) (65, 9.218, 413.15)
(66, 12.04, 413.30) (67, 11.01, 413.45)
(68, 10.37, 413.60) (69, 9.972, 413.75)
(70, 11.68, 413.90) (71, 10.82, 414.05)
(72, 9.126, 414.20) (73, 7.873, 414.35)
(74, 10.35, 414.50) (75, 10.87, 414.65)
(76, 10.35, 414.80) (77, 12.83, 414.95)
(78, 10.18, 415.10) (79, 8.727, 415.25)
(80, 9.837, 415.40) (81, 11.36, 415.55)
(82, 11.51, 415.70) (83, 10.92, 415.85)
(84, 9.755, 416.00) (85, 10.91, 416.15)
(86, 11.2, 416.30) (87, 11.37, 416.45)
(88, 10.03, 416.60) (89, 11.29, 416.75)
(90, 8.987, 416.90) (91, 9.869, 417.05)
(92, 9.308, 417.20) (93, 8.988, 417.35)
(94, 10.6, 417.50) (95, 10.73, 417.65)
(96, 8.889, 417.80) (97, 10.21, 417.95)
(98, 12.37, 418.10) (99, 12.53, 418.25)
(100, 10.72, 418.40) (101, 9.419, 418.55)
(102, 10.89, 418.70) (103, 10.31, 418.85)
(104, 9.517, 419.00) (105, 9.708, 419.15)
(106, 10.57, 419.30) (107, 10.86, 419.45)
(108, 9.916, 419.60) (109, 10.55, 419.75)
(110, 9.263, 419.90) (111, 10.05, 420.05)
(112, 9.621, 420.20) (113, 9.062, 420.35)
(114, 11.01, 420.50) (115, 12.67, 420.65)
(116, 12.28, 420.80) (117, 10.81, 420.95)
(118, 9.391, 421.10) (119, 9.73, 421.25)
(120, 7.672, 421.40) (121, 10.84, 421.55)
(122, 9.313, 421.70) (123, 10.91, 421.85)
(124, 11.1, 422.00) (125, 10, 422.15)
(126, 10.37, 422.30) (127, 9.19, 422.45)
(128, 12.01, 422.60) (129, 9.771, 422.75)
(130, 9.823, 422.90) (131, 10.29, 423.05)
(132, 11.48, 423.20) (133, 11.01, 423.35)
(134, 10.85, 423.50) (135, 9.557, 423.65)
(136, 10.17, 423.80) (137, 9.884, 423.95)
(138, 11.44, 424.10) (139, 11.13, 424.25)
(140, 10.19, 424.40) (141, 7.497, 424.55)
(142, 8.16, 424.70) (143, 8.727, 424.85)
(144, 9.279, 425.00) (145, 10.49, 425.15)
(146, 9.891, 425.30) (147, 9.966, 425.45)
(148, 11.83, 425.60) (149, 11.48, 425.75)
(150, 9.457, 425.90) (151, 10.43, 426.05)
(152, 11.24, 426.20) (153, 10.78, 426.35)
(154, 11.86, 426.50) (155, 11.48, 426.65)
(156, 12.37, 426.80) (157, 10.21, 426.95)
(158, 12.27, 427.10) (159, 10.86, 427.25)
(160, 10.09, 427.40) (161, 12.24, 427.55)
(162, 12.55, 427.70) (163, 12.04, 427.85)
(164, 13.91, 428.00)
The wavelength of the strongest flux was 410.45 nm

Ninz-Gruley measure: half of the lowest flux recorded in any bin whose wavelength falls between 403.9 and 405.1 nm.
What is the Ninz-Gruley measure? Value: 4.0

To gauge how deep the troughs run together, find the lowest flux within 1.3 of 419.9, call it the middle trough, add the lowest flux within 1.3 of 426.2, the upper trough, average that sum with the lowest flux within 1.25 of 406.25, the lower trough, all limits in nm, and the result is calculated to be 12.9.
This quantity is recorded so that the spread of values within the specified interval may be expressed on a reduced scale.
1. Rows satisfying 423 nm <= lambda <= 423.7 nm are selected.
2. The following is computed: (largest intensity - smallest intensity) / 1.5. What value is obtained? 1.3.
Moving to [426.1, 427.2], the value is 1.4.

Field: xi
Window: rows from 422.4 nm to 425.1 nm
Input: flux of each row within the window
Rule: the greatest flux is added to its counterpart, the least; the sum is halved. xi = 9.8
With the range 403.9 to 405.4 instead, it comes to 10.1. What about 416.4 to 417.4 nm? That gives 10.2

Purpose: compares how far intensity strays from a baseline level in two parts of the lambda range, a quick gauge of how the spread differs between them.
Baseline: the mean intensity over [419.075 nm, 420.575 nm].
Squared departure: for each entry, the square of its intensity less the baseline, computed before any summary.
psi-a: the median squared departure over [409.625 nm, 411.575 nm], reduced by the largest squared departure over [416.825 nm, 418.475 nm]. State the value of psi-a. -4.1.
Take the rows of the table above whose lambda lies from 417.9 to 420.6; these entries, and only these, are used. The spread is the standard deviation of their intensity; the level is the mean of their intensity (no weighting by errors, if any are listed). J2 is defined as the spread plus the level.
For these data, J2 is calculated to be 11.3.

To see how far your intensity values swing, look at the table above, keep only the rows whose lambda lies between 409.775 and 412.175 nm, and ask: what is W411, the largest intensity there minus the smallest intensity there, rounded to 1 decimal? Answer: 5.3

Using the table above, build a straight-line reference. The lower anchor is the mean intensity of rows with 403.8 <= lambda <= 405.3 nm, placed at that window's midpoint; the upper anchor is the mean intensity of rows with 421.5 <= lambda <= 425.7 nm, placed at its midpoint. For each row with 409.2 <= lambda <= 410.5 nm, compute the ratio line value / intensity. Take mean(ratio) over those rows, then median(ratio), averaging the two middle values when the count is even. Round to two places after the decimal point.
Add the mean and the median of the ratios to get 1.85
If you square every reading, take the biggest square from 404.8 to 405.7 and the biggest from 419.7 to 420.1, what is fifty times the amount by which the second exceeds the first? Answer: -1743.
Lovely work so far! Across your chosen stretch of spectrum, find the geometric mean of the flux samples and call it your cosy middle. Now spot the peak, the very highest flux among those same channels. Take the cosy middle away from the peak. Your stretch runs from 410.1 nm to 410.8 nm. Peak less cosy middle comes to 1.6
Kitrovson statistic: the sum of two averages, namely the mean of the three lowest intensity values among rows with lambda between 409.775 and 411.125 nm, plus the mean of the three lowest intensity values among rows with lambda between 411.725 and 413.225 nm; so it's 17.7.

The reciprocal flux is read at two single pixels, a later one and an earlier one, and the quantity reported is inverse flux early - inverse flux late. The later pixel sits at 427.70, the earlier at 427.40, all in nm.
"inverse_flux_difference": 0.019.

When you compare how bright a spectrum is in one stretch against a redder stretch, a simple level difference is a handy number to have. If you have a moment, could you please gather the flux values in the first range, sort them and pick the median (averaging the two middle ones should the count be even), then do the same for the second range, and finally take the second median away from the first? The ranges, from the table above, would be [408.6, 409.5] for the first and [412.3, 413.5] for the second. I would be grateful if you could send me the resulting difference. -0.34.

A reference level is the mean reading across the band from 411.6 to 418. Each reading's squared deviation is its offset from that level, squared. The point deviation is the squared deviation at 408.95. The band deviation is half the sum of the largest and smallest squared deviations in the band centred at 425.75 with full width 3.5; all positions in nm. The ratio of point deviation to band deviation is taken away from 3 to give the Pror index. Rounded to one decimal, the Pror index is 2.9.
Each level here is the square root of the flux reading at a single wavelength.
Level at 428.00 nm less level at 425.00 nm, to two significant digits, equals 0.68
